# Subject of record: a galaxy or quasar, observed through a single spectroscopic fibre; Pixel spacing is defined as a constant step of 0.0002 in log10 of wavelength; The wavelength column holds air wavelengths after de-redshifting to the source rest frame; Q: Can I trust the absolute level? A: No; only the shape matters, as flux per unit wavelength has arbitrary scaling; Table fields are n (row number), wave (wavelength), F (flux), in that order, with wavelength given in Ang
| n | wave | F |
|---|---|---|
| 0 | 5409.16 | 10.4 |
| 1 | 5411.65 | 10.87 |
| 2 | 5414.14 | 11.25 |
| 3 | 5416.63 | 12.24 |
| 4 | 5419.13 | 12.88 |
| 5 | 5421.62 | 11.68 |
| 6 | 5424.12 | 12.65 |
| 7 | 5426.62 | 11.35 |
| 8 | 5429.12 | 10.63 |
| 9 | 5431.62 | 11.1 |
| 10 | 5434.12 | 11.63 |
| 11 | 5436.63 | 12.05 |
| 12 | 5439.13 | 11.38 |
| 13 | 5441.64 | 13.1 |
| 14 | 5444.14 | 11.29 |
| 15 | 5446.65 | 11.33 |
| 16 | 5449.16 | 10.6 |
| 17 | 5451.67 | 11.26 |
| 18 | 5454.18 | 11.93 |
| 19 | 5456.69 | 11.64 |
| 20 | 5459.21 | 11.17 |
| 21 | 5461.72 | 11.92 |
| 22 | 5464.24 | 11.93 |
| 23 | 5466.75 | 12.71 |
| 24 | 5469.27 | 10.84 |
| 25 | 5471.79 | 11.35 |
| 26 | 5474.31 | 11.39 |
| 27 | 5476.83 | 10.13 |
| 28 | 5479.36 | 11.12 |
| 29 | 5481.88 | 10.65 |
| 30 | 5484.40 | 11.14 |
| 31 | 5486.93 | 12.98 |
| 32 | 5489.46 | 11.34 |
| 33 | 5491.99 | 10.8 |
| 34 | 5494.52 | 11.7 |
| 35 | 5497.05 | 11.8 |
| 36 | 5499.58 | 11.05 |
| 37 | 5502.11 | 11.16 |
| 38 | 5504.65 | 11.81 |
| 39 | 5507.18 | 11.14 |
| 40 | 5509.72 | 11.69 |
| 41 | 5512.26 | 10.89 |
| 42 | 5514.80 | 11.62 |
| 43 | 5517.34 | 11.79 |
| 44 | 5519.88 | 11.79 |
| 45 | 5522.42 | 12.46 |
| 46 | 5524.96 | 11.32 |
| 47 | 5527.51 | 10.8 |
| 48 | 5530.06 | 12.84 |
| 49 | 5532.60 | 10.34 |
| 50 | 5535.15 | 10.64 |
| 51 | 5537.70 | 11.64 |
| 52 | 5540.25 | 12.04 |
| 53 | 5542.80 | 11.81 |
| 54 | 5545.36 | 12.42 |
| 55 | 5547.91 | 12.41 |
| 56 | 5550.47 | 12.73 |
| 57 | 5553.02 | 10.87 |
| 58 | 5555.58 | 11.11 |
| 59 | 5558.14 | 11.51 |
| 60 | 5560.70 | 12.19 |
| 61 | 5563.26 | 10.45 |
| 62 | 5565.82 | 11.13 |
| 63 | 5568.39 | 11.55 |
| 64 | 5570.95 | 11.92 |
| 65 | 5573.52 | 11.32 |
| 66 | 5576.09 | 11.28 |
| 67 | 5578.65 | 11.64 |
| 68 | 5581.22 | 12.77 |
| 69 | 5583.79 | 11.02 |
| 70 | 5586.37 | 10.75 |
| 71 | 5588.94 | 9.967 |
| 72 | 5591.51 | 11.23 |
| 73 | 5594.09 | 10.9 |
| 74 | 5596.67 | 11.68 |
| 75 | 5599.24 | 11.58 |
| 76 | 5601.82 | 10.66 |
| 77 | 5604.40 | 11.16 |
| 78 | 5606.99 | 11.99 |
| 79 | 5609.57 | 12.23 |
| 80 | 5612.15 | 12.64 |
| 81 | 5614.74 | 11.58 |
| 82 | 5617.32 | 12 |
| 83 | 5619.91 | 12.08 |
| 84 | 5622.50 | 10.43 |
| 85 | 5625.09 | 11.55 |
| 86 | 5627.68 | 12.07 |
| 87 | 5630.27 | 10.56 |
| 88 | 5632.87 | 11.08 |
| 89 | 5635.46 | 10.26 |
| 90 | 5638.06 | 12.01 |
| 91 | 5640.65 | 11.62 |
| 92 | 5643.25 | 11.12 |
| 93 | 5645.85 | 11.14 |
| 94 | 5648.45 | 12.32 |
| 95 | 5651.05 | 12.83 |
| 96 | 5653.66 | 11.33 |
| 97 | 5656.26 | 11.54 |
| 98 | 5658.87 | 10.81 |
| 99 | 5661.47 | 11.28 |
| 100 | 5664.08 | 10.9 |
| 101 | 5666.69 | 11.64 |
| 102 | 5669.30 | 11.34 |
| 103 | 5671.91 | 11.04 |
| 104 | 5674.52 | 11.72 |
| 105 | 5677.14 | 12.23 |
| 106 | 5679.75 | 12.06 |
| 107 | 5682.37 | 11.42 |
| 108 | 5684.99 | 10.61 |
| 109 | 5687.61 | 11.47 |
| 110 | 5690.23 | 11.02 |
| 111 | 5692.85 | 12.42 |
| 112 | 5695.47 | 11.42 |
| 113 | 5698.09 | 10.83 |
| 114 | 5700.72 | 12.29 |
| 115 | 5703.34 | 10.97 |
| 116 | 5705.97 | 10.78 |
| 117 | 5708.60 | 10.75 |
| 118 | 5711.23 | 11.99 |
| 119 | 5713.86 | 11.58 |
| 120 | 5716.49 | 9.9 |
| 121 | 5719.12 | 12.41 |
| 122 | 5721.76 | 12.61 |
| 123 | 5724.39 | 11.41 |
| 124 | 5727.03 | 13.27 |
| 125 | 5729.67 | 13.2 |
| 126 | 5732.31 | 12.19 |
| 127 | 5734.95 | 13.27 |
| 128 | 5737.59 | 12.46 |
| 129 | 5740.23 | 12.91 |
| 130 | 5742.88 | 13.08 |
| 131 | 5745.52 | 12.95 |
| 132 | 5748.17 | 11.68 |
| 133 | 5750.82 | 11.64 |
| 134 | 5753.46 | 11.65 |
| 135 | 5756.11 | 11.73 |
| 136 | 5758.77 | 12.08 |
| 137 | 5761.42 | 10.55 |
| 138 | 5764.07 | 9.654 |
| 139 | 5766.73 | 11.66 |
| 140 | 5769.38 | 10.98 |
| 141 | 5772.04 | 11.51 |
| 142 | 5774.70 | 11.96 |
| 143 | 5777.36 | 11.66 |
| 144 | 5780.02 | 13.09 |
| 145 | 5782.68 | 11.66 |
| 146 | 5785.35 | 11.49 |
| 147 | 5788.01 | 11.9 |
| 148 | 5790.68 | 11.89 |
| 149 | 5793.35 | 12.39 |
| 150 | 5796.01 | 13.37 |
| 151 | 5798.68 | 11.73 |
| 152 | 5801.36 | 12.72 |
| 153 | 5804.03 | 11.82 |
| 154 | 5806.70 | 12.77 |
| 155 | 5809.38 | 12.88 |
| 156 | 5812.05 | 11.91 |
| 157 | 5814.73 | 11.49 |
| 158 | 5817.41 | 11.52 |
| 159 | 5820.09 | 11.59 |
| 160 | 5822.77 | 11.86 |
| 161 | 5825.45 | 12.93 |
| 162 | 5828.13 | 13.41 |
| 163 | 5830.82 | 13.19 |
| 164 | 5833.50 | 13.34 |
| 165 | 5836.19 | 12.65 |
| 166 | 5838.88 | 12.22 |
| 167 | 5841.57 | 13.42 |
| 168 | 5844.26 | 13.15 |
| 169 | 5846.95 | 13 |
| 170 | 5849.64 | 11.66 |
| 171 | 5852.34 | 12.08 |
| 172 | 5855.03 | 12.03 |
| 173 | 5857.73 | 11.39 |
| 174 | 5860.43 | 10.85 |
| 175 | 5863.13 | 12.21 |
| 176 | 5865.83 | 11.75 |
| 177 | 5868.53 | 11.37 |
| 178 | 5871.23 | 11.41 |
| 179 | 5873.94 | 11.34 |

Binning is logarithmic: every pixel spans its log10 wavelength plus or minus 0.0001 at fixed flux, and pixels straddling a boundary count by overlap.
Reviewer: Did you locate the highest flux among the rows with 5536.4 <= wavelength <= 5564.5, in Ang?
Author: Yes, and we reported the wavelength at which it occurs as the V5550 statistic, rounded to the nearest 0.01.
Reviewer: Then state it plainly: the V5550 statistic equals 5550.47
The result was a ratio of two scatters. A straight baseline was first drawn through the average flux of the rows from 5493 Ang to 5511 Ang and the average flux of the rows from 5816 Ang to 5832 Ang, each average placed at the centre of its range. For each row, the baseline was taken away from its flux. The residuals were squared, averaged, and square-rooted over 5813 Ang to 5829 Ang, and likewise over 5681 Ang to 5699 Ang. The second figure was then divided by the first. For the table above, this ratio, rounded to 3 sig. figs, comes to 1.13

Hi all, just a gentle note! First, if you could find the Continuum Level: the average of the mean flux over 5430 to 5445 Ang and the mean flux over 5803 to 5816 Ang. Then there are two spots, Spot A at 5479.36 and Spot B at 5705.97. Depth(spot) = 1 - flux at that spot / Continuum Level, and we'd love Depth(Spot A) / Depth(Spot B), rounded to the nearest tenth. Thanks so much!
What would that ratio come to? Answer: 0.7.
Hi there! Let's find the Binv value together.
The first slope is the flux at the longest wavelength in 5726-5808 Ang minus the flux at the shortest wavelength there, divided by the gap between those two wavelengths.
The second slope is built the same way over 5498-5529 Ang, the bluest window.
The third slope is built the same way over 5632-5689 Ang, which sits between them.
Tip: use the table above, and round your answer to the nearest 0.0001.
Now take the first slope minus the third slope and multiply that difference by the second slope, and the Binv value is 0.0001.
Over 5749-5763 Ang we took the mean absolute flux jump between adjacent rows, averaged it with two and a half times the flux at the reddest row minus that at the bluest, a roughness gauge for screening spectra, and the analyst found -1.1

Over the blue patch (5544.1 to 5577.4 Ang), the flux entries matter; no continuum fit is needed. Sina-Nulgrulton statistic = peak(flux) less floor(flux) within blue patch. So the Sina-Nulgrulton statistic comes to 2.3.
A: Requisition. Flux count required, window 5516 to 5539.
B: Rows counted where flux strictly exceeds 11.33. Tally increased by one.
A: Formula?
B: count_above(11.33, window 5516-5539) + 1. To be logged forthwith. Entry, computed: 6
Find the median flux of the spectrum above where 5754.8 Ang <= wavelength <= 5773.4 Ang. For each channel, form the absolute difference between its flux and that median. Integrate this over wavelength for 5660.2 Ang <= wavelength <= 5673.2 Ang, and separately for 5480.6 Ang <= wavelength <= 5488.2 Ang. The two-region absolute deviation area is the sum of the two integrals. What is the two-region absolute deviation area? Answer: 11.0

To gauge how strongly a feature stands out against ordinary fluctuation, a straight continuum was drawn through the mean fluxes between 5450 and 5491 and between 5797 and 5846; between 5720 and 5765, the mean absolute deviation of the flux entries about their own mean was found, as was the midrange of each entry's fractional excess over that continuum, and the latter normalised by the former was -0.082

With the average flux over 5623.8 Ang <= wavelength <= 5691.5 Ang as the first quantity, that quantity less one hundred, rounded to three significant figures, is -88.6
